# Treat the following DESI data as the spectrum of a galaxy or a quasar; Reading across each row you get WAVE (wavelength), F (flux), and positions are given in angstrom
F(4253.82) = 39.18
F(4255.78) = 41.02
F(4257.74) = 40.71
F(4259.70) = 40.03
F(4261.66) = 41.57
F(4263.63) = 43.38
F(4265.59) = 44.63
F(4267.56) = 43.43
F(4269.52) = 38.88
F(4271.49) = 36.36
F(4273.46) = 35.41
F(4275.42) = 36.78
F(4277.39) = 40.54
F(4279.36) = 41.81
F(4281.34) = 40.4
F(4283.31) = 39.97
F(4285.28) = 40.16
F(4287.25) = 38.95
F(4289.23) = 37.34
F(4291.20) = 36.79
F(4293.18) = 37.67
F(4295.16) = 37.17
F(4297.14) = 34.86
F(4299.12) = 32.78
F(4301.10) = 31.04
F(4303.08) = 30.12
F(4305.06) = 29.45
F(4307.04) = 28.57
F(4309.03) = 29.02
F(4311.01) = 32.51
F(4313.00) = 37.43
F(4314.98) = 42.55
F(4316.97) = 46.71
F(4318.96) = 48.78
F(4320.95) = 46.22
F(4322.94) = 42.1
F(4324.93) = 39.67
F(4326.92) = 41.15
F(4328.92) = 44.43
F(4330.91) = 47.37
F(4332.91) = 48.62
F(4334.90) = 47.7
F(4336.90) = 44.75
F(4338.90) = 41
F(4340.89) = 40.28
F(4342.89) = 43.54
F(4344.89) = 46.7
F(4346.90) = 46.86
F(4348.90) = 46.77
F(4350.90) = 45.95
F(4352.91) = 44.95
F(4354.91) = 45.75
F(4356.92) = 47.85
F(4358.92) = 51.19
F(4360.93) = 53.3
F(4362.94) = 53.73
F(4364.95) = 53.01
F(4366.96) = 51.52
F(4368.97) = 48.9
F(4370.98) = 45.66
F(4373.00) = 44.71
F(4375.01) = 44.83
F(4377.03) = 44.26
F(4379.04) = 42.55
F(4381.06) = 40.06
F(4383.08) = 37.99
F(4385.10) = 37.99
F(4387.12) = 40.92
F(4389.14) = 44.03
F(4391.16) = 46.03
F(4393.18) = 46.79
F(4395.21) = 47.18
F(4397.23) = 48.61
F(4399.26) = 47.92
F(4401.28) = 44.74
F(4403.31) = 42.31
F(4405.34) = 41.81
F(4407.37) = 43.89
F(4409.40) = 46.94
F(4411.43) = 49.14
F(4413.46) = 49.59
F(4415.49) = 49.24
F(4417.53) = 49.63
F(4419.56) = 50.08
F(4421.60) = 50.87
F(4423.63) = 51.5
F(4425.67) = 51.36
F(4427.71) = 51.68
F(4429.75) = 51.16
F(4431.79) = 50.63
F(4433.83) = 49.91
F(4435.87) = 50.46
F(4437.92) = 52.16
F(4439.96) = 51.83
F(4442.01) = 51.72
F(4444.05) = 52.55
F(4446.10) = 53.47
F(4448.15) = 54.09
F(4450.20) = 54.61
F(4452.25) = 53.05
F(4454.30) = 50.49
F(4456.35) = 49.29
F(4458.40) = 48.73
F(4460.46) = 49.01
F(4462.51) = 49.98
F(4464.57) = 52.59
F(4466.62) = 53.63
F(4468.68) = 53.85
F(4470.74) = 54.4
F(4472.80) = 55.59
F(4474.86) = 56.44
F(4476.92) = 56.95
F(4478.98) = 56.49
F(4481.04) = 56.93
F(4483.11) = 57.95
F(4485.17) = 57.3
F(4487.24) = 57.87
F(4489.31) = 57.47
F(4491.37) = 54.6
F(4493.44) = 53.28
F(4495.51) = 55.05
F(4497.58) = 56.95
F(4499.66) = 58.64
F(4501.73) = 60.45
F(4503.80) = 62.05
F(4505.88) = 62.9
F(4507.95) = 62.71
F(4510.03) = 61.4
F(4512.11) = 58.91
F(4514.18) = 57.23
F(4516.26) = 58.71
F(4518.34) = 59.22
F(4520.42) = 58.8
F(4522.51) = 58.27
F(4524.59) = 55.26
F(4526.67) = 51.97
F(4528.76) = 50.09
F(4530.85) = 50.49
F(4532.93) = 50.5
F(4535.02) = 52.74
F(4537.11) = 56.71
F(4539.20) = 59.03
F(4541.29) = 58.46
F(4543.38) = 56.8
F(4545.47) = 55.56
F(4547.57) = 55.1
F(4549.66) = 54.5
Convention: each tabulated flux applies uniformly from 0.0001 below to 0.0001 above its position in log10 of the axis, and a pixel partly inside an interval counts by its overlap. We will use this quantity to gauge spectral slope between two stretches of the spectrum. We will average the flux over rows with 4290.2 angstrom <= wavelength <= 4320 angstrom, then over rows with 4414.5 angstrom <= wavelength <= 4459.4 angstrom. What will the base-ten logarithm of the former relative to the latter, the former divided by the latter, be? -0.16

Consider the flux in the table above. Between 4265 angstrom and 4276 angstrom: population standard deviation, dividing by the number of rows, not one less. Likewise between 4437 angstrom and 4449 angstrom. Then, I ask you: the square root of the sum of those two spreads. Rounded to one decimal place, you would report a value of 2.1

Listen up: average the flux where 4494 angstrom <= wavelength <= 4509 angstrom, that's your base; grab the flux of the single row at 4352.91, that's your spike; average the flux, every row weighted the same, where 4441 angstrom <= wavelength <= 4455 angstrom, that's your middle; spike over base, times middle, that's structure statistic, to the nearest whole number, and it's 40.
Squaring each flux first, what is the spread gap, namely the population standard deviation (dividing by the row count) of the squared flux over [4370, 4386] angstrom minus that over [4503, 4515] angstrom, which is -6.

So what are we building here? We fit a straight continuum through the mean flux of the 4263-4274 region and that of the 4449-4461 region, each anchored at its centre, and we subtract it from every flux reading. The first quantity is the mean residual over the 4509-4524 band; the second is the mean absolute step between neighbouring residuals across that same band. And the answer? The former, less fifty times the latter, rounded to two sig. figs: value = -57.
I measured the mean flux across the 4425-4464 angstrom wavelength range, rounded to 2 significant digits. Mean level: 51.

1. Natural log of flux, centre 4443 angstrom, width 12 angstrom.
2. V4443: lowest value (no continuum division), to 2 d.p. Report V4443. 3.95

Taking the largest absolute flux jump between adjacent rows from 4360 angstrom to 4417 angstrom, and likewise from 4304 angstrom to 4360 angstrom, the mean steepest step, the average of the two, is 4.2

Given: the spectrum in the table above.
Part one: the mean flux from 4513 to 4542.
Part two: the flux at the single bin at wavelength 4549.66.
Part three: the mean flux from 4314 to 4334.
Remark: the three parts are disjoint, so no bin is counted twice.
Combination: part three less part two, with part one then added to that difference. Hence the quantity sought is 46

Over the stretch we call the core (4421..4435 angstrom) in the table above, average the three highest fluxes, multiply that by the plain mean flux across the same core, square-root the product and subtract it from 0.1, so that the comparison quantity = -51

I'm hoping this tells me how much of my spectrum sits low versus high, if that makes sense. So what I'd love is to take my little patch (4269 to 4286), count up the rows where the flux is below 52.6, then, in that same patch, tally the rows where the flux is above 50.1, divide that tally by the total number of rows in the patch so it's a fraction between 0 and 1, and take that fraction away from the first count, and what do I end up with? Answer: 9.0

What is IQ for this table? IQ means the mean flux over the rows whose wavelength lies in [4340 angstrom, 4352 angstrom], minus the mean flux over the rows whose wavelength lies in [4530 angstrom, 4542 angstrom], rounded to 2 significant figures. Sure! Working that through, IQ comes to -9.6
